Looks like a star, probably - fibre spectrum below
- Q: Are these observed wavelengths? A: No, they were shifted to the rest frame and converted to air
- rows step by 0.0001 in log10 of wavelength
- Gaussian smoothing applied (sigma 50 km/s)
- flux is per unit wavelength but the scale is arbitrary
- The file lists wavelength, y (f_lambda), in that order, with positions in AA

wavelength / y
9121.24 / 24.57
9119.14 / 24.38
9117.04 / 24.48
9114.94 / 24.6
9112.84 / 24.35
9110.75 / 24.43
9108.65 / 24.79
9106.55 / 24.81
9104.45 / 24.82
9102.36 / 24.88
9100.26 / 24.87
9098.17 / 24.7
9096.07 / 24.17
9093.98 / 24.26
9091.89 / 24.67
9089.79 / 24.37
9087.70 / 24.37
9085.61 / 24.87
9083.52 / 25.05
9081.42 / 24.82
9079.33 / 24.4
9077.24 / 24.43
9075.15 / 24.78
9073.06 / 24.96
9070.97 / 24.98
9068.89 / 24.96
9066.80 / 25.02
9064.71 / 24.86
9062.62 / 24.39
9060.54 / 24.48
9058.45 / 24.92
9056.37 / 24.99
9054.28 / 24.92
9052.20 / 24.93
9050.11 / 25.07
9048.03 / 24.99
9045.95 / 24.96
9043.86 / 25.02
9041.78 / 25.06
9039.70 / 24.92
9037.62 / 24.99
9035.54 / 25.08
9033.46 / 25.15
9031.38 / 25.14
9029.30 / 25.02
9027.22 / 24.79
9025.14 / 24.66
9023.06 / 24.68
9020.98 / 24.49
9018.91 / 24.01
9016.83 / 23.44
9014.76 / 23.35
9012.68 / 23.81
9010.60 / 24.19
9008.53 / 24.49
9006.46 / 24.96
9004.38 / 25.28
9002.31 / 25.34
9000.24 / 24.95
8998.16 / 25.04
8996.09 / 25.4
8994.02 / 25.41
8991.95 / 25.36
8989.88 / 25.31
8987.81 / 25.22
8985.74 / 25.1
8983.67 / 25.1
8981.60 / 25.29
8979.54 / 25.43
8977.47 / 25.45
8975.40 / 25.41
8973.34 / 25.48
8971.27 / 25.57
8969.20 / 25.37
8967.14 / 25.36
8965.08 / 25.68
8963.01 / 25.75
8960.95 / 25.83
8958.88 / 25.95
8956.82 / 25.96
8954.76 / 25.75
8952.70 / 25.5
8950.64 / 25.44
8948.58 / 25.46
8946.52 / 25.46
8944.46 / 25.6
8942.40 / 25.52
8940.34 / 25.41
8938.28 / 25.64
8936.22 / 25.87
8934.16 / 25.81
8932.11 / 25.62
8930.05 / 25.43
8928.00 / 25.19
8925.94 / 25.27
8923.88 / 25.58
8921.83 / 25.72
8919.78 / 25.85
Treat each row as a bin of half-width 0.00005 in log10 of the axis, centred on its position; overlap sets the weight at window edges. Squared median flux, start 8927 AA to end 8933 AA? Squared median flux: 647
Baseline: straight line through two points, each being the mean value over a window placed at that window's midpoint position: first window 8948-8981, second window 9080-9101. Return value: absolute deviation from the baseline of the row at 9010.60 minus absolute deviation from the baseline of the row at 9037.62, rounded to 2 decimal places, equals 1.01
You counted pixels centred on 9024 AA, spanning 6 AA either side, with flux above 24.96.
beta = 1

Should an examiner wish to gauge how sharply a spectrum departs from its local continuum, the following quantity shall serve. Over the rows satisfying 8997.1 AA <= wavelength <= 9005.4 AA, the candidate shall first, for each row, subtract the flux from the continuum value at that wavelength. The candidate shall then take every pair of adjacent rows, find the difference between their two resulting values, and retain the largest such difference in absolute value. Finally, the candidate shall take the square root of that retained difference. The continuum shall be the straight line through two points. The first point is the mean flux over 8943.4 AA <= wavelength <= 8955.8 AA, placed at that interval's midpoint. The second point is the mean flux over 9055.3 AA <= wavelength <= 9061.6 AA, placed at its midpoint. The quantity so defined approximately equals 0.64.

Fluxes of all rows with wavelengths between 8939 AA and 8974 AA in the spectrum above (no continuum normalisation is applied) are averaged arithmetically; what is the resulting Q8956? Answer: 25.6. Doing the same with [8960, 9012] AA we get 25.3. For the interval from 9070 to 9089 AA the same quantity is 24.7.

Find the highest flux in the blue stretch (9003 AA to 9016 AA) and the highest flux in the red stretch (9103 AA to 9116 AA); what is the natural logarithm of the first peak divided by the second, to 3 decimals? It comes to 0.018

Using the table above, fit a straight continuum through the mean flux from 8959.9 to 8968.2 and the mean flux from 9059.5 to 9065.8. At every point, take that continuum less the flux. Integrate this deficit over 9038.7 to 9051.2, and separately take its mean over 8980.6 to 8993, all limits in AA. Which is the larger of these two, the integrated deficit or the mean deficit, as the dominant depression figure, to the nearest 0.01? 0.18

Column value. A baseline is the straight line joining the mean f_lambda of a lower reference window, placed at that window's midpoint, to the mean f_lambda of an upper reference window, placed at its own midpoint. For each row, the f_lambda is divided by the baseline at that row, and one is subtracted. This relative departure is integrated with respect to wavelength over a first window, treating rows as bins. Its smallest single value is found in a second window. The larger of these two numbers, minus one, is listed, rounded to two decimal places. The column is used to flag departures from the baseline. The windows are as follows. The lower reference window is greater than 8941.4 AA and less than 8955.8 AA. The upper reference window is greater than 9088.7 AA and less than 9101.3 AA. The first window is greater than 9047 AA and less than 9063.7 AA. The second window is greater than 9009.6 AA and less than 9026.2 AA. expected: -0.97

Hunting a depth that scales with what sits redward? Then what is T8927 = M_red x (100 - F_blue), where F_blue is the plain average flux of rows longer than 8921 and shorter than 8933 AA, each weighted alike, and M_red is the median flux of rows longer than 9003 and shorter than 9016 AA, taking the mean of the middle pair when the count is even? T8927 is 1814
